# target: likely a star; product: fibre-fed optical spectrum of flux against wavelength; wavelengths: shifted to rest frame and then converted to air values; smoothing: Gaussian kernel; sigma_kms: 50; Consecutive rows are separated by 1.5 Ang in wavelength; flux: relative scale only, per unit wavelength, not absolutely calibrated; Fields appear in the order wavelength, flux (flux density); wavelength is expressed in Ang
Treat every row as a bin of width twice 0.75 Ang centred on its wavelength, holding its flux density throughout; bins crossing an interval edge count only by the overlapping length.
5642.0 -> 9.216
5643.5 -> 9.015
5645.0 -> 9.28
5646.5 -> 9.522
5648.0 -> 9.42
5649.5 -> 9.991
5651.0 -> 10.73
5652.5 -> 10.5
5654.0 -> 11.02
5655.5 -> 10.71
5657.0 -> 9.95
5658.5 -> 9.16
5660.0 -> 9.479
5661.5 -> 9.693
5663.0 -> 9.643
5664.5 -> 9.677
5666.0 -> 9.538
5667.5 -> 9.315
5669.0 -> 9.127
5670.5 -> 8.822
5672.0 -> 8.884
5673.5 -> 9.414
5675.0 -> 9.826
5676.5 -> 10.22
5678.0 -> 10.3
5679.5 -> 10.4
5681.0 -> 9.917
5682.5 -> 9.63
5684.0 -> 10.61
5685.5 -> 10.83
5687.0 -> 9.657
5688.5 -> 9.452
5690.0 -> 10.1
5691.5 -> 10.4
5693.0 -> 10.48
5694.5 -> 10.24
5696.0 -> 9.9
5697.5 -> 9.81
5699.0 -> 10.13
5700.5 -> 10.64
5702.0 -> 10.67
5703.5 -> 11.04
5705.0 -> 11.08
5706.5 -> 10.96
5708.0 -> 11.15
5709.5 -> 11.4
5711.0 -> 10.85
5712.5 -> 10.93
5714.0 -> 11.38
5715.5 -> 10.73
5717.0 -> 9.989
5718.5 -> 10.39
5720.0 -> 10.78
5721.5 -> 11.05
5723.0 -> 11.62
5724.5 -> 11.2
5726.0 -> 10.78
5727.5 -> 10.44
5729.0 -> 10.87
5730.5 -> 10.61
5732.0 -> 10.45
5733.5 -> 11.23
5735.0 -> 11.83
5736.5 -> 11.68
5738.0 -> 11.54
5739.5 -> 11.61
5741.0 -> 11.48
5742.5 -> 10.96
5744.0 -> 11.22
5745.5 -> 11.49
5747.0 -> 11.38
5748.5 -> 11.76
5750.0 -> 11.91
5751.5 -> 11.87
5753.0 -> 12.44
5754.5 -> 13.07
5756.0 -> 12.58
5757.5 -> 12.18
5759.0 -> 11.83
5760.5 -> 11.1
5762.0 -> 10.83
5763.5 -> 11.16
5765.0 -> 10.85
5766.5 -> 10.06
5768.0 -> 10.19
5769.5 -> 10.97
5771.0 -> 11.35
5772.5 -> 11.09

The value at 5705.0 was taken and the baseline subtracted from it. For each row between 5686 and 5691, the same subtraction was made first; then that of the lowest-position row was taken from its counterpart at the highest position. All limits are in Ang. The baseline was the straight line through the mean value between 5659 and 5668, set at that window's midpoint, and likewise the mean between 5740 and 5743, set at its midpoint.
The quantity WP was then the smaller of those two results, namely 0.38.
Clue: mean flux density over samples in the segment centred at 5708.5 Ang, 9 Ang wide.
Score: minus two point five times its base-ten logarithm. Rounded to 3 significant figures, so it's -2.61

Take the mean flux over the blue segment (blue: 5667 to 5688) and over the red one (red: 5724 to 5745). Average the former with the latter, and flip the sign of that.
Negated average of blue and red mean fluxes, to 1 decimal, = -10.5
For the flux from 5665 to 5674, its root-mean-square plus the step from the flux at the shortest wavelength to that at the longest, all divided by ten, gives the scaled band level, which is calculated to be 0.91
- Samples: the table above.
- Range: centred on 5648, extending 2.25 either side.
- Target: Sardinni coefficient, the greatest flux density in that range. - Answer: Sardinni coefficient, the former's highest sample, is 9.991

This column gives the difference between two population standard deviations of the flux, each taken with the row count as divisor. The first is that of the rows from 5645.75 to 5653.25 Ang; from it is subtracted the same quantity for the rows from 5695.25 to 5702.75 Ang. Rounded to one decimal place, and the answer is 0.2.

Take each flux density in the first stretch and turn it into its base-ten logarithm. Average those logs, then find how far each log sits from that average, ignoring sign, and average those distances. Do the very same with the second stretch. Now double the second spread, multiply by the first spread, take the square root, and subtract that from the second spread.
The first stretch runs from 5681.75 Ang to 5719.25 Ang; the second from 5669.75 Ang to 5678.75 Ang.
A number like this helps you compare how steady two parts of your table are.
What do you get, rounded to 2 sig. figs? -0.0063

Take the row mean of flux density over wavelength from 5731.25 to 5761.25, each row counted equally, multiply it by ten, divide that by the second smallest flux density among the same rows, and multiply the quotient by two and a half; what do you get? 26.64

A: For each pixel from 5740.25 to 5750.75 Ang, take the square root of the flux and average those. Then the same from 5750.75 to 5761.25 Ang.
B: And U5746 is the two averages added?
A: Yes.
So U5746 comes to 6.87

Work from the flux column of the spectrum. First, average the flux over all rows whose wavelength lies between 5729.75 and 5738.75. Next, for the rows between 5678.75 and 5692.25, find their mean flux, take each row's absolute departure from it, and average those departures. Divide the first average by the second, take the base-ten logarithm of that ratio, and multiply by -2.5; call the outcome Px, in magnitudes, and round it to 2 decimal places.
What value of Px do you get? -3.62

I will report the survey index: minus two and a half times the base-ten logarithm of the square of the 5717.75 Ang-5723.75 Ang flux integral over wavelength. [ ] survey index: -9.09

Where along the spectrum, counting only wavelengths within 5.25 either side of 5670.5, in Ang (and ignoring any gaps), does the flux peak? 5675.0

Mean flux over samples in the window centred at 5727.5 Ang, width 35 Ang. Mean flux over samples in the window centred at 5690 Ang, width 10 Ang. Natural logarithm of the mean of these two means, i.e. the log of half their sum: 2.36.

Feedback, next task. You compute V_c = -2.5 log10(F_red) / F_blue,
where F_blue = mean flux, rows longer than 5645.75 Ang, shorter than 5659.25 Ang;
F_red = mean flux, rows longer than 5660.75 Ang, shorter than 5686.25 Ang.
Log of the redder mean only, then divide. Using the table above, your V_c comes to -0.245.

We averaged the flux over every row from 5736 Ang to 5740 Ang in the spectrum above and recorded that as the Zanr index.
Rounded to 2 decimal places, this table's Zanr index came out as 11.61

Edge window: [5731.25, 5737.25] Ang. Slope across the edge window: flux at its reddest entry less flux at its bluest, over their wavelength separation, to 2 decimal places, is 0.27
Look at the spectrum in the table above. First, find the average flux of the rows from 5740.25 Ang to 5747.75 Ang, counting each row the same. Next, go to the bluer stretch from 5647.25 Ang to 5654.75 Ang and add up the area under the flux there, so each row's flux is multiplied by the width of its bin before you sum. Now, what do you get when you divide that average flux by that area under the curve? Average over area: 0.146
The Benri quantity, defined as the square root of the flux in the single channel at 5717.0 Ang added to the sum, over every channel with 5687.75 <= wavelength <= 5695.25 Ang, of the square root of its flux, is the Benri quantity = 19.1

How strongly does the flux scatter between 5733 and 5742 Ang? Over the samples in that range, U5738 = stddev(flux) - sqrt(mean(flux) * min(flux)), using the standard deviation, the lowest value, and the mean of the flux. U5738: -11.2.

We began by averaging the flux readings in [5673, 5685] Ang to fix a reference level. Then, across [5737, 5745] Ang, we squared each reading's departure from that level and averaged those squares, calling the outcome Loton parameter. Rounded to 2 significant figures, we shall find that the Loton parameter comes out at 1.8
